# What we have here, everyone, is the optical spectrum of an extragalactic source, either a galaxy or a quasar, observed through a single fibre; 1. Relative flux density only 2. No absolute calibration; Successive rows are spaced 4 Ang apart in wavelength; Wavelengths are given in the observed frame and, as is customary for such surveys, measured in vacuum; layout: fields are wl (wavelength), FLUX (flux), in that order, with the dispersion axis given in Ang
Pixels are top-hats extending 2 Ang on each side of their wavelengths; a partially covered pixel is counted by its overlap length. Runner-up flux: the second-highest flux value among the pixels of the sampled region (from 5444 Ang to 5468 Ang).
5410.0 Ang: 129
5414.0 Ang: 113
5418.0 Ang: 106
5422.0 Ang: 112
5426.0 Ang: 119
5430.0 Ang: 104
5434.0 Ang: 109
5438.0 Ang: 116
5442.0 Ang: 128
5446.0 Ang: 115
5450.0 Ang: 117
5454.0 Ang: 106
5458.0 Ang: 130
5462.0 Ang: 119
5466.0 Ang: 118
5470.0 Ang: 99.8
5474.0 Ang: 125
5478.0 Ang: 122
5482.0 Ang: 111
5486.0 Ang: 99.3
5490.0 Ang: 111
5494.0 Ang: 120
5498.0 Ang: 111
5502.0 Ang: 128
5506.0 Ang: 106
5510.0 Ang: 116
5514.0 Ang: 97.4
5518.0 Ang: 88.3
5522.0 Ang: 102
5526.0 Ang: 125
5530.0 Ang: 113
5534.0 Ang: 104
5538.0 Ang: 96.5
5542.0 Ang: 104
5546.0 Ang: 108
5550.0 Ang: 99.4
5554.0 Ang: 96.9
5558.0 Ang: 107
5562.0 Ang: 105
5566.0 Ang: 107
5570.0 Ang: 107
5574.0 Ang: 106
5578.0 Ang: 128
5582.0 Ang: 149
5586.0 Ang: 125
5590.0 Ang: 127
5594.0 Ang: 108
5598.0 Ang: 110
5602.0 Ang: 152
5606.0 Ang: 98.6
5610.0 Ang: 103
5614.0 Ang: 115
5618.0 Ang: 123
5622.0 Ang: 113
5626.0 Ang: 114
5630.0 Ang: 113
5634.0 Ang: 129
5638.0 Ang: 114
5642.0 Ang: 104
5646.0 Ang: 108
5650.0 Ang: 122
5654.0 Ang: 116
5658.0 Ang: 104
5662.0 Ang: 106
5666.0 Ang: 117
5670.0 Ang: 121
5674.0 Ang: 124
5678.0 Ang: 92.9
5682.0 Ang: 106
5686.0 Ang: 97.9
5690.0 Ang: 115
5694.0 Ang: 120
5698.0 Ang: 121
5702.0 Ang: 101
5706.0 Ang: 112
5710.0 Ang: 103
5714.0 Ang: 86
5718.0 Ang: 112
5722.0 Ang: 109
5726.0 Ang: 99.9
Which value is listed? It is 119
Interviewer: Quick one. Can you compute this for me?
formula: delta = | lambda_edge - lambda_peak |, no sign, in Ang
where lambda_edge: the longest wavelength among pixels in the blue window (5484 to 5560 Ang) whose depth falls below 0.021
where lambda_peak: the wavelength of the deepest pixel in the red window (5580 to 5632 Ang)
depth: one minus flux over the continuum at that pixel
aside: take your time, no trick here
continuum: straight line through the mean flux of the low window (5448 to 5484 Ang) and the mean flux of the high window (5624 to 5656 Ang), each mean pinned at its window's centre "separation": 80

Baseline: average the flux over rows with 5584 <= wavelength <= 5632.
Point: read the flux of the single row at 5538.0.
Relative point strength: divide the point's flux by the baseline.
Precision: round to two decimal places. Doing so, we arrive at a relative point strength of 0.83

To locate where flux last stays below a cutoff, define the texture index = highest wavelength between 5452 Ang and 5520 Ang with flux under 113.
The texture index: 5518.0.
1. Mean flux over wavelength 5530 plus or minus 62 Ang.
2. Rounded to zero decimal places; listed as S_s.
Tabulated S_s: 111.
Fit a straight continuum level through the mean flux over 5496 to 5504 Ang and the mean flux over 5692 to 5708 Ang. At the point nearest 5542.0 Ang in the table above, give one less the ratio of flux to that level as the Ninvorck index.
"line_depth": 0.12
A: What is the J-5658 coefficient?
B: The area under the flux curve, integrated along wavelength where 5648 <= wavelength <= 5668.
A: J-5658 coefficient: 2260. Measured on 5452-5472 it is 2291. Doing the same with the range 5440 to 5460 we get 2384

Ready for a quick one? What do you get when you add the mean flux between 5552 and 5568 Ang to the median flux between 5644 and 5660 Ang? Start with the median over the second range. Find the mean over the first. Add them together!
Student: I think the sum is 216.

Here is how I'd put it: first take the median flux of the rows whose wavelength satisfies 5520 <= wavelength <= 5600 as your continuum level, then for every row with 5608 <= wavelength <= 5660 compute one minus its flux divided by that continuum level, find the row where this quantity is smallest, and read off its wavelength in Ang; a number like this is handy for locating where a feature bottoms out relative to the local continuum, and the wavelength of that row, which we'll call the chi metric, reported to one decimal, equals 5634.0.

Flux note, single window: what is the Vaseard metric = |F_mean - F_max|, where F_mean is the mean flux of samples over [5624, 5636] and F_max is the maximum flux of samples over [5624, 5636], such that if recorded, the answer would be 10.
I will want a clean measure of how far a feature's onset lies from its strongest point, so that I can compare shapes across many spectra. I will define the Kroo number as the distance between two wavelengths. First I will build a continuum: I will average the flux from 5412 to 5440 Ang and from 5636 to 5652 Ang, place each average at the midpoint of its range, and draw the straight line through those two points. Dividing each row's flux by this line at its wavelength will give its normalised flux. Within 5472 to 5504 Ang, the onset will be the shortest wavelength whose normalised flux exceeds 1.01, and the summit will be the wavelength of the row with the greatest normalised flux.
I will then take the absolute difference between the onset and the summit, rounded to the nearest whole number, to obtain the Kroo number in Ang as 28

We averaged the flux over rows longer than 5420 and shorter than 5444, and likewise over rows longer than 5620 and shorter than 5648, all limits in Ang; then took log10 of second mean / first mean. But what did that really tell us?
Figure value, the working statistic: -0.004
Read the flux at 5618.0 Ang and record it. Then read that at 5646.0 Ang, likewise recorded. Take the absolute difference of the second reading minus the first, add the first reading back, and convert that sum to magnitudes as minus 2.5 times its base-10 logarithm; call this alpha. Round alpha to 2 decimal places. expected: -5.35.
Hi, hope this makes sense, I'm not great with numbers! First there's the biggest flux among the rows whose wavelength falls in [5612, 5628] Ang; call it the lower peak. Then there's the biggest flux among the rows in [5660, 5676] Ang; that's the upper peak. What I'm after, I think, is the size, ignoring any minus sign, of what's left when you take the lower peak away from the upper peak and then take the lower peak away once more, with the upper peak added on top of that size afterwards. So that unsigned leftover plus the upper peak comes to 246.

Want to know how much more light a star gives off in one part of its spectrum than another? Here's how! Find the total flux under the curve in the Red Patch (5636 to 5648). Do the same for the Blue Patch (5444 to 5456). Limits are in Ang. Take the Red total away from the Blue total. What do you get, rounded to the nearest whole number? 48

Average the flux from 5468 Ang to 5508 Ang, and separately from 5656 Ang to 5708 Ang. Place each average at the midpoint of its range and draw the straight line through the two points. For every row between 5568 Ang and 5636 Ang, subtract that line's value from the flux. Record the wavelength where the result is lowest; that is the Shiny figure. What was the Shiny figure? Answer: 5606.0 Ang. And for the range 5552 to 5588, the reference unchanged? 5554.0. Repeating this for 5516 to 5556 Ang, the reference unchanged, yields 5518.0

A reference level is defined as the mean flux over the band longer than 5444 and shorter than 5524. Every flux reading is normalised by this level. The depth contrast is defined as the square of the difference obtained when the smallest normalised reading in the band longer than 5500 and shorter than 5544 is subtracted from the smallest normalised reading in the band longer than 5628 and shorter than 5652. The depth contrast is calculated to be 0.020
